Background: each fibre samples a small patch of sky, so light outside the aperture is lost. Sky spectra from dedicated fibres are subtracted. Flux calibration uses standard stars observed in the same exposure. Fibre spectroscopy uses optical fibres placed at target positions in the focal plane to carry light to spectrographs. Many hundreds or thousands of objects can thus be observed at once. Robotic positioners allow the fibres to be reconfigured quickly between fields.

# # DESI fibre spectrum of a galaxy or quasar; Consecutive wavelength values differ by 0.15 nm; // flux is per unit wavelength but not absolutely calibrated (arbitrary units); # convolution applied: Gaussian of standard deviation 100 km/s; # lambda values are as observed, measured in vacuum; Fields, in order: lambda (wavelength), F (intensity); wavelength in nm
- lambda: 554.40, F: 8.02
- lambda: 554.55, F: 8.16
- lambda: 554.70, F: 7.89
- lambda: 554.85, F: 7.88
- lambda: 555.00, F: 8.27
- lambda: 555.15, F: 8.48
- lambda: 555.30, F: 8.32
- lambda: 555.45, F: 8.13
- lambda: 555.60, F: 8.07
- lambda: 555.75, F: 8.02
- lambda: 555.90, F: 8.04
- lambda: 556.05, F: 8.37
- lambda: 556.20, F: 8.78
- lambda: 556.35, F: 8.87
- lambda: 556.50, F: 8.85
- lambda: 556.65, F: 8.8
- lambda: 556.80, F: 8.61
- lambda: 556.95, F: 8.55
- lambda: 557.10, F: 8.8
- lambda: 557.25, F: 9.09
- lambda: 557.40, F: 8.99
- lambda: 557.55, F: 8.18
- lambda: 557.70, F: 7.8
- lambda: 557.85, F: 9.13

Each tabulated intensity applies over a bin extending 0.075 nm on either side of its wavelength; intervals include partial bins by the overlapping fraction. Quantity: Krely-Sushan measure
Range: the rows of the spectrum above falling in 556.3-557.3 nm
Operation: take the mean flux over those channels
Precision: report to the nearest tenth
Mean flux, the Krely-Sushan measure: 8.8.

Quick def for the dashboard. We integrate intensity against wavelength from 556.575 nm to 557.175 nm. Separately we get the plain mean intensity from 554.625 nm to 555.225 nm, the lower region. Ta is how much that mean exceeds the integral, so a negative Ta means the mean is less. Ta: 2.9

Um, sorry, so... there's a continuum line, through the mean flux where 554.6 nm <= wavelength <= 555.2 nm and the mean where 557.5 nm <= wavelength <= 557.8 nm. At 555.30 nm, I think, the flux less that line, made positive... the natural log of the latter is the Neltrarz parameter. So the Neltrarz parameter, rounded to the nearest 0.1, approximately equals -1.6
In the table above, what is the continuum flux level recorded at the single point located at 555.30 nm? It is 8.32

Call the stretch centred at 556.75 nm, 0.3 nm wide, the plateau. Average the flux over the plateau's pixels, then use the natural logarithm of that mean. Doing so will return 2.16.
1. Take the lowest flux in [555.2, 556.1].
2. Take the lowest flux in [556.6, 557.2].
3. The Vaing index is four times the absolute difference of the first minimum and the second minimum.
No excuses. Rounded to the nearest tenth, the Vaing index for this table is 2.1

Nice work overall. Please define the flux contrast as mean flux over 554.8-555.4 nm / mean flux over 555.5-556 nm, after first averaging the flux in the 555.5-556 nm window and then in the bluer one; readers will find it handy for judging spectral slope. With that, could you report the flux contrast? 1.02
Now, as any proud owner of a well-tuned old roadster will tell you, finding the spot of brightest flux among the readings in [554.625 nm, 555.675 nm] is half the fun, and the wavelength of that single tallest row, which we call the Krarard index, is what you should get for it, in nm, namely 555.15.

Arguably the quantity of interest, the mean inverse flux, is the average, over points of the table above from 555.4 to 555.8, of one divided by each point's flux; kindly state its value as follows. 0.124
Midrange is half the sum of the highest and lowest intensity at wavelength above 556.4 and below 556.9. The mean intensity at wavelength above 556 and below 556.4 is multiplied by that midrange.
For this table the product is 76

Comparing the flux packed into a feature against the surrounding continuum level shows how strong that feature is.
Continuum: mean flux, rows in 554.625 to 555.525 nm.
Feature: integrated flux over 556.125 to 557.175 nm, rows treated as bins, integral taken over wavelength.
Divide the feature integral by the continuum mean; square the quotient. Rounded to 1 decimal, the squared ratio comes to 1.3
